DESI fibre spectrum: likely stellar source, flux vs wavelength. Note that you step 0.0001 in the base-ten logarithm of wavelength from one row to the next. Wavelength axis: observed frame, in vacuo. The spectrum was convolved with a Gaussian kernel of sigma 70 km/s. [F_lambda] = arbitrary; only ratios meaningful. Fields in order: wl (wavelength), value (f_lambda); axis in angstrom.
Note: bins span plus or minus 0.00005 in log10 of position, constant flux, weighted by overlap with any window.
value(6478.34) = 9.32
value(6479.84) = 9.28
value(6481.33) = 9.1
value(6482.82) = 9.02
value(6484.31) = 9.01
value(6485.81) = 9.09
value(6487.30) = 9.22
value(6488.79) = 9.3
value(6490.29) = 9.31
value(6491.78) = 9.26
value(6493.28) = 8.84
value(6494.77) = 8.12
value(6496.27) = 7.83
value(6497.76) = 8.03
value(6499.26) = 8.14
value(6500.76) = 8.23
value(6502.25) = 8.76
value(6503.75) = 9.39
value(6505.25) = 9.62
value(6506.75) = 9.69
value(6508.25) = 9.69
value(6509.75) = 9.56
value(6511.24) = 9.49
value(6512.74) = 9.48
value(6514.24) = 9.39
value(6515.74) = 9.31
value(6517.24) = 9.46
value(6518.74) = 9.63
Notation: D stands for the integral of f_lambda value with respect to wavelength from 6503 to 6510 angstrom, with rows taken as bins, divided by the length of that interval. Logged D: 9.58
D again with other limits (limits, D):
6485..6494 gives 9.16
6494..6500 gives 8.04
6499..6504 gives 8.60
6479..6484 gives 9.12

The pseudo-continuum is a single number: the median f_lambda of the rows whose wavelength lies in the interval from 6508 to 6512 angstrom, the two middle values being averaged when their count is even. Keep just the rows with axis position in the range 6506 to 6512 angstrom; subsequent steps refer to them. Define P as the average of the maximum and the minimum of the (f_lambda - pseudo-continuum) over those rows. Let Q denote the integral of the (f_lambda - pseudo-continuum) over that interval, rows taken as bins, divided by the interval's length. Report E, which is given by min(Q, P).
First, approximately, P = 0.0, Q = 0.0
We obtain 0.0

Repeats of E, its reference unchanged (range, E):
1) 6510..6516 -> -0.2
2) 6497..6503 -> -1.3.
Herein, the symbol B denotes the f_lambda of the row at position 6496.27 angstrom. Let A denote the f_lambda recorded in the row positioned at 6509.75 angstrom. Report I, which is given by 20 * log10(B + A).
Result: 24.81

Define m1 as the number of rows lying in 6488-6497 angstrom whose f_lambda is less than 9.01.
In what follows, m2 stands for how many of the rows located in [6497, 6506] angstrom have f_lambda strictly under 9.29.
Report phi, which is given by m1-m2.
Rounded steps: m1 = 3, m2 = 4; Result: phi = -1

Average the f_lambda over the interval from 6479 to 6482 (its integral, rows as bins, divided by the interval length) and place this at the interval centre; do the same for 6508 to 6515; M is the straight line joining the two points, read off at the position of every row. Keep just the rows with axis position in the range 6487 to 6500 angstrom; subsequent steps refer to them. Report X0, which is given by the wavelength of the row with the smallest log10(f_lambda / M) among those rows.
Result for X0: 6496.27 angstrom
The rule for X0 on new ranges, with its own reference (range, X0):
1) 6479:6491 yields 6484.31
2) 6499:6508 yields 6499.26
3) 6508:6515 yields 6514.24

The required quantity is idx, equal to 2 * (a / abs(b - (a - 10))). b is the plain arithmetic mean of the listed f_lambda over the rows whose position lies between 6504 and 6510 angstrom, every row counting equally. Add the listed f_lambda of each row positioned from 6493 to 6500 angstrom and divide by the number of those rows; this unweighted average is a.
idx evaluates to 1.43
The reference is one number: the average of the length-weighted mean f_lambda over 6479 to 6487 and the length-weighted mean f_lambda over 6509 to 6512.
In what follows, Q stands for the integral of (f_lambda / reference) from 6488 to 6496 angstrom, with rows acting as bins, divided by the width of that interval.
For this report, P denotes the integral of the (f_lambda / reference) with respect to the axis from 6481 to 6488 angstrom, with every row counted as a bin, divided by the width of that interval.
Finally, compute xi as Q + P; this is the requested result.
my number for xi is 1.93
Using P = 0.97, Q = 0.95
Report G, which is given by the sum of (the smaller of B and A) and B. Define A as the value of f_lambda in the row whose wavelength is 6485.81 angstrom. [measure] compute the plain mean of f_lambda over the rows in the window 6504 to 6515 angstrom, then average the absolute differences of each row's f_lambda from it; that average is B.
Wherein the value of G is 0.18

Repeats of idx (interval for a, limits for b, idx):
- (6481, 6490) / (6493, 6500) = 2.01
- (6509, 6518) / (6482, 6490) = 1.95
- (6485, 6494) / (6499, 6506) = 1.90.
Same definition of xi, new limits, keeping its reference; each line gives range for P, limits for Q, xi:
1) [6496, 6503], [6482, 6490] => 1.86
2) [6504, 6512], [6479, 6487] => 2.01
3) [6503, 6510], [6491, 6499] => 1.93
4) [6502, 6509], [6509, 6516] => 2.03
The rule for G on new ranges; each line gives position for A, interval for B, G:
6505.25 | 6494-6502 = 0.22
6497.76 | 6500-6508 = 1.03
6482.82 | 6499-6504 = 0.89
